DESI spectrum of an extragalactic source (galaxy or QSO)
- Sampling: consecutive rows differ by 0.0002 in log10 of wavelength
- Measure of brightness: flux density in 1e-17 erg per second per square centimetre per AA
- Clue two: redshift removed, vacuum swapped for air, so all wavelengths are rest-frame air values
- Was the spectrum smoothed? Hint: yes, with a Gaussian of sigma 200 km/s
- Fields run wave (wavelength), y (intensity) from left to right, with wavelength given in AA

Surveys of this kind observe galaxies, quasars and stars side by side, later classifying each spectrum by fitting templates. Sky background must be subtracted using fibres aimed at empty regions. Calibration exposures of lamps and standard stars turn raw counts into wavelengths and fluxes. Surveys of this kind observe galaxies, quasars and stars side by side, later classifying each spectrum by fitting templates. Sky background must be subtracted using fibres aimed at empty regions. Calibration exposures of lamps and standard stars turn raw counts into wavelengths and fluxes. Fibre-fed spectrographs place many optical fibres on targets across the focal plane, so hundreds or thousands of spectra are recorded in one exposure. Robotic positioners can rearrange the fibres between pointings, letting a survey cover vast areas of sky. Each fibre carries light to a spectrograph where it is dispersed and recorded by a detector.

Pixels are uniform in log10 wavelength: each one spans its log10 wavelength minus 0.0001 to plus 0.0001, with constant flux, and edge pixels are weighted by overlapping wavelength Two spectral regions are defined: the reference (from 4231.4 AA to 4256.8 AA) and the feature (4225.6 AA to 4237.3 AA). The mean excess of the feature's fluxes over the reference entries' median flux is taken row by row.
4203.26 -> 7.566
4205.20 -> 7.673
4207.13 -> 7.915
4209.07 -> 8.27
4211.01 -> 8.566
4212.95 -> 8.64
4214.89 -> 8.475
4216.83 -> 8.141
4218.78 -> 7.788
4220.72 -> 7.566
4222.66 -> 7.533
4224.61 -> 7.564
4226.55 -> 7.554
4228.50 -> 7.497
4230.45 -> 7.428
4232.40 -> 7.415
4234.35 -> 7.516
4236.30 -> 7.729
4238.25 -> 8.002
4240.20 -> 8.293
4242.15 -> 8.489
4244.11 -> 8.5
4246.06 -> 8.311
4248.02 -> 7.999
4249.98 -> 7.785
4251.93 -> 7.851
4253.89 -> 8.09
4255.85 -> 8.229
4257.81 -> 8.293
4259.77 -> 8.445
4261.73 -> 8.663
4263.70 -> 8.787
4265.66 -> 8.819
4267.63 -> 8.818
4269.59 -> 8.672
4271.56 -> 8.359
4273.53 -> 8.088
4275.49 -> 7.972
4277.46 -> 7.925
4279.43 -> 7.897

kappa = -0.48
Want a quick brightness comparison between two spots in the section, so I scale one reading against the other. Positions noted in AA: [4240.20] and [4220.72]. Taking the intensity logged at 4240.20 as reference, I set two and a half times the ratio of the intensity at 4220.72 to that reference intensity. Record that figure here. 2.28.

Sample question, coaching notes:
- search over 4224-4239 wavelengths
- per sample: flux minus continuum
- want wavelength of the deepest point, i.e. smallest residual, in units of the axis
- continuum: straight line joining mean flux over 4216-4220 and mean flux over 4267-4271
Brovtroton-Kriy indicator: 4232.40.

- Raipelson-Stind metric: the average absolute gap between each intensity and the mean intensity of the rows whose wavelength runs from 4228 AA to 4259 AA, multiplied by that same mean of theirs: 2.52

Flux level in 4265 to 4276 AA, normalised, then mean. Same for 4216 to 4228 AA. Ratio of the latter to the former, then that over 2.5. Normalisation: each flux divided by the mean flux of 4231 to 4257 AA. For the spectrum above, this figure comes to 0.36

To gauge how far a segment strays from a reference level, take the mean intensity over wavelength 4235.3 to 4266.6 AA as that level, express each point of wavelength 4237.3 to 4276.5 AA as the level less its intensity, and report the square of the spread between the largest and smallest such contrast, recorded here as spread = 1.1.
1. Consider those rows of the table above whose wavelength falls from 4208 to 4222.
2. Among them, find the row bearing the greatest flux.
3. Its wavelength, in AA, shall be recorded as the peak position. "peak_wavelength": 4212.95 AA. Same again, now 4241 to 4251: 4244.11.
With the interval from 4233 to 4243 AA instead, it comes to 4242.15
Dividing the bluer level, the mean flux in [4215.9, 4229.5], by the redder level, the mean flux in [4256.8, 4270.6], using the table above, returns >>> 0.89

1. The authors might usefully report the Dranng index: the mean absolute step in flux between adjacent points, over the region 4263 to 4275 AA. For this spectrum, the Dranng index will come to 0.15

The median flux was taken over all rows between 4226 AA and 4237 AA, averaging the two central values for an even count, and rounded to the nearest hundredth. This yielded 7.51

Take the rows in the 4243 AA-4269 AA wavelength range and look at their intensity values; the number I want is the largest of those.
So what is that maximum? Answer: 8.819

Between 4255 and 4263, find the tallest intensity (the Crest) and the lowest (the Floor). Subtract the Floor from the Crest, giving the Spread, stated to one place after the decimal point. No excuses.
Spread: 0.4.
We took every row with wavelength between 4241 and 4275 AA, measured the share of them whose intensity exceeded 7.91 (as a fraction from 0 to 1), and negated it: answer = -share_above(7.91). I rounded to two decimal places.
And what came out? -0.88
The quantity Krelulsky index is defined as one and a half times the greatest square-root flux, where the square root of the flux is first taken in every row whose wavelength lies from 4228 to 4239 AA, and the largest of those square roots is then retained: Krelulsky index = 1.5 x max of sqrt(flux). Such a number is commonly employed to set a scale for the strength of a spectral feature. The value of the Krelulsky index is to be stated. 4.24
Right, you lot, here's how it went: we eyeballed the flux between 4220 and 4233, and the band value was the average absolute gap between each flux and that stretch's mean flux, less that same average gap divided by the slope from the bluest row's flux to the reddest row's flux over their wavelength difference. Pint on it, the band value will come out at 4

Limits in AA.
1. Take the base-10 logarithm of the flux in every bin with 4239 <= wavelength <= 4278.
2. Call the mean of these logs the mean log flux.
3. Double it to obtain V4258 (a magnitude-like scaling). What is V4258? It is 1.84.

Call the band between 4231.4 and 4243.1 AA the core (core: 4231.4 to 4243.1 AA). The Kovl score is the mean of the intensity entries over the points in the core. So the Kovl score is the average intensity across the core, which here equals 7.91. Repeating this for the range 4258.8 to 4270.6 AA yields 8.70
